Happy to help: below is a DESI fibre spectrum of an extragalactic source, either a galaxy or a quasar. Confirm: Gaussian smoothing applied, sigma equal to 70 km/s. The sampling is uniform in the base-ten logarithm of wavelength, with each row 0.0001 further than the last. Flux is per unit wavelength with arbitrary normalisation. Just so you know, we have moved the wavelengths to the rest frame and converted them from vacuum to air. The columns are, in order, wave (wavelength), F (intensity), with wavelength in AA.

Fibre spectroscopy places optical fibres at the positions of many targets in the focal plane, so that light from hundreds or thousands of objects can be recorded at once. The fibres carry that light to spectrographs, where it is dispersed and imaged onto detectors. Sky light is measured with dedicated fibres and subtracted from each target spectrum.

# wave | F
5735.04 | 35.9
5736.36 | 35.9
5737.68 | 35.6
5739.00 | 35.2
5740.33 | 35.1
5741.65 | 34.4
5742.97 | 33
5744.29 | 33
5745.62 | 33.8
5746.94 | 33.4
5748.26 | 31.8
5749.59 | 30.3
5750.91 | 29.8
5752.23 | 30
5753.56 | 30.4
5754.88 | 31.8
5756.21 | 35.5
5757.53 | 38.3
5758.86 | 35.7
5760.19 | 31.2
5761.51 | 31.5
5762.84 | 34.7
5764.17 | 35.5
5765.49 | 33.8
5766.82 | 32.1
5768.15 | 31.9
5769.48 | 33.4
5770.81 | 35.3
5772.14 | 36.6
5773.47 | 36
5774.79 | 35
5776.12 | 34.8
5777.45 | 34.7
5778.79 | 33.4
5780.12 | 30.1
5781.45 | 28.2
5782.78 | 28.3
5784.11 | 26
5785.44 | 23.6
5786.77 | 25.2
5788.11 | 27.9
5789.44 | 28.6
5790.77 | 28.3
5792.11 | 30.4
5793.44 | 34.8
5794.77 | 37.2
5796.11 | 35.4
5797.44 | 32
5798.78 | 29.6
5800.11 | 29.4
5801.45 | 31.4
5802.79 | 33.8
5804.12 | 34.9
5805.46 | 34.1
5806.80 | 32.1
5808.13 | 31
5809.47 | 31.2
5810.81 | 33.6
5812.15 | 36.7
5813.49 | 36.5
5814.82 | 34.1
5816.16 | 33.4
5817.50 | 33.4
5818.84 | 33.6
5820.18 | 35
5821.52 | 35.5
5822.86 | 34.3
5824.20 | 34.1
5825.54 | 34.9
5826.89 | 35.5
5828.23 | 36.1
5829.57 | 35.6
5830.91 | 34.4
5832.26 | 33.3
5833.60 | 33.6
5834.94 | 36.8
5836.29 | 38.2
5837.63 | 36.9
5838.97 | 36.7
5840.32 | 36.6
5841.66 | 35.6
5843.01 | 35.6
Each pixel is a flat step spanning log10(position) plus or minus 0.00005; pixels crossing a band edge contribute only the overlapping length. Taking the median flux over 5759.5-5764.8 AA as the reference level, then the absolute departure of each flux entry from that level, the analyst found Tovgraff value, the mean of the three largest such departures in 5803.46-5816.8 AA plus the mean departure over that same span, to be 4.7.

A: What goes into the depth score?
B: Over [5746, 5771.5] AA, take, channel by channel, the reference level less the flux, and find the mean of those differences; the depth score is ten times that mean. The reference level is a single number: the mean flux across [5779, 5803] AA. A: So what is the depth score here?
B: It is -30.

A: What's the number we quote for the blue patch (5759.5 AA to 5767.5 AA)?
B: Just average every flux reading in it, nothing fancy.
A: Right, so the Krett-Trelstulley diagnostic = 33.1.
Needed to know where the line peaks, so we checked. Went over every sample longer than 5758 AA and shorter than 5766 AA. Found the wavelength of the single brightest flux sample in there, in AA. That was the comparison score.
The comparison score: 5758.86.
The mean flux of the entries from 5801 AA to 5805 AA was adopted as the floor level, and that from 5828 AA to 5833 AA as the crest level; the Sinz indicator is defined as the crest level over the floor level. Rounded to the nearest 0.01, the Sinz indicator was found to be 1.04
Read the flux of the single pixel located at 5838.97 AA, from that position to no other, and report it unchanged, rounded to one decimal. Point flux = 36.7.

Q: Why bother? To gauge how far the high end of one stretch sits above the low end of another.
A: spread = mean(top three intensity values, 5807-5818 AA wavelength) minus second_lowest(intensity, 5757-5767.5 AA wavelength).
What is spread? 4.3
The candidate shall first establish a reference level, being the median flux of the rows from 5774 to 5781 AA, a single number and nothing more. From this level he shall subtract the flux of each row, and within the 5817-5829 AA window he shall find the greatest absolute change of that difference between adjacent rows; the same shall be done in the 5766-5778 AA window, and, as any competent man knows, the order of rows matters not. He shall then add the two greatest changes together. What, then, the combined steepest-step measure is 3.3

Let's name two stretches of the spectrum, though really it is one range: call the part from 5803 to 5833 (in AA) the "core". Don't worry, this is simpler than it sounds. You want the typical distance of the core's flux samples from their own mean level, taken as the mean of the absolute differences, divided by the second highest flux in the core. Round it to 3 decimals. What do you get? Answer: 0.032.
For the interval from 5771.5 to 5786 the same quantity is 0.108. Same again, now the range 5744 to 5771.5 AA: 0.051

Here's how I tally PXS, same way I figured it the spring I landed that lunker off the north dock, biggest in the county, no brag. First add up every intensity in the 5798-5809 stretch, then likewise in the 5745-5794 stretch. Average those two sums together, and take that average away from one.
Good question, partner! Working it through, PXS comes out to -718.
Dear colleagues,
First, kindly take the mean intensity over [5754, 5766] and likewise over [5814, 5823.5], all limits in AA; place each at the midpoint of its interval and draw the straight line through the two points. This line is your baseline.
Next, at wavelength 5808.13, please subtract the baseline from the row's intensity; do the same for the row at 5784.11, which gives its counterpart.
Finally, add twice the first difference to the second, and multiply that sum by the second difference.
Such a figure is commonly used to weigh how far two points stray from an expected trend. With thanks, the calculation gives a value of 120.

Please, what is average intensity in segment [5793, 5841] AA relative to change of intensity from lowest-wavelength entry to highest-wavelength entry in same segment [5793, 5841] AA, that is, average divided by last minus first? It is 19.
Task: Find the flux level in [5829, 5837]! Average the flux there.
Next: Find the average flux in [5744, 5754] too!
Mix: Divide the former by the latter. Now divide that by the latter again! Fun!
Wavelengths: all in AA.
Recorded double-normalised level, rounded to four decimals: 0.0355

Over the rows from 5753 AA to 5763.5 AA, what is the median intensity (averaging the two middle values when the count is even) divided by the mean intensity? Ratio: 0.99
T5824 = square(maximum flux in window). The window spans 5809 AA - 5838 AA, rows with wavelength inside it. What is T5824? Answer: 1459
